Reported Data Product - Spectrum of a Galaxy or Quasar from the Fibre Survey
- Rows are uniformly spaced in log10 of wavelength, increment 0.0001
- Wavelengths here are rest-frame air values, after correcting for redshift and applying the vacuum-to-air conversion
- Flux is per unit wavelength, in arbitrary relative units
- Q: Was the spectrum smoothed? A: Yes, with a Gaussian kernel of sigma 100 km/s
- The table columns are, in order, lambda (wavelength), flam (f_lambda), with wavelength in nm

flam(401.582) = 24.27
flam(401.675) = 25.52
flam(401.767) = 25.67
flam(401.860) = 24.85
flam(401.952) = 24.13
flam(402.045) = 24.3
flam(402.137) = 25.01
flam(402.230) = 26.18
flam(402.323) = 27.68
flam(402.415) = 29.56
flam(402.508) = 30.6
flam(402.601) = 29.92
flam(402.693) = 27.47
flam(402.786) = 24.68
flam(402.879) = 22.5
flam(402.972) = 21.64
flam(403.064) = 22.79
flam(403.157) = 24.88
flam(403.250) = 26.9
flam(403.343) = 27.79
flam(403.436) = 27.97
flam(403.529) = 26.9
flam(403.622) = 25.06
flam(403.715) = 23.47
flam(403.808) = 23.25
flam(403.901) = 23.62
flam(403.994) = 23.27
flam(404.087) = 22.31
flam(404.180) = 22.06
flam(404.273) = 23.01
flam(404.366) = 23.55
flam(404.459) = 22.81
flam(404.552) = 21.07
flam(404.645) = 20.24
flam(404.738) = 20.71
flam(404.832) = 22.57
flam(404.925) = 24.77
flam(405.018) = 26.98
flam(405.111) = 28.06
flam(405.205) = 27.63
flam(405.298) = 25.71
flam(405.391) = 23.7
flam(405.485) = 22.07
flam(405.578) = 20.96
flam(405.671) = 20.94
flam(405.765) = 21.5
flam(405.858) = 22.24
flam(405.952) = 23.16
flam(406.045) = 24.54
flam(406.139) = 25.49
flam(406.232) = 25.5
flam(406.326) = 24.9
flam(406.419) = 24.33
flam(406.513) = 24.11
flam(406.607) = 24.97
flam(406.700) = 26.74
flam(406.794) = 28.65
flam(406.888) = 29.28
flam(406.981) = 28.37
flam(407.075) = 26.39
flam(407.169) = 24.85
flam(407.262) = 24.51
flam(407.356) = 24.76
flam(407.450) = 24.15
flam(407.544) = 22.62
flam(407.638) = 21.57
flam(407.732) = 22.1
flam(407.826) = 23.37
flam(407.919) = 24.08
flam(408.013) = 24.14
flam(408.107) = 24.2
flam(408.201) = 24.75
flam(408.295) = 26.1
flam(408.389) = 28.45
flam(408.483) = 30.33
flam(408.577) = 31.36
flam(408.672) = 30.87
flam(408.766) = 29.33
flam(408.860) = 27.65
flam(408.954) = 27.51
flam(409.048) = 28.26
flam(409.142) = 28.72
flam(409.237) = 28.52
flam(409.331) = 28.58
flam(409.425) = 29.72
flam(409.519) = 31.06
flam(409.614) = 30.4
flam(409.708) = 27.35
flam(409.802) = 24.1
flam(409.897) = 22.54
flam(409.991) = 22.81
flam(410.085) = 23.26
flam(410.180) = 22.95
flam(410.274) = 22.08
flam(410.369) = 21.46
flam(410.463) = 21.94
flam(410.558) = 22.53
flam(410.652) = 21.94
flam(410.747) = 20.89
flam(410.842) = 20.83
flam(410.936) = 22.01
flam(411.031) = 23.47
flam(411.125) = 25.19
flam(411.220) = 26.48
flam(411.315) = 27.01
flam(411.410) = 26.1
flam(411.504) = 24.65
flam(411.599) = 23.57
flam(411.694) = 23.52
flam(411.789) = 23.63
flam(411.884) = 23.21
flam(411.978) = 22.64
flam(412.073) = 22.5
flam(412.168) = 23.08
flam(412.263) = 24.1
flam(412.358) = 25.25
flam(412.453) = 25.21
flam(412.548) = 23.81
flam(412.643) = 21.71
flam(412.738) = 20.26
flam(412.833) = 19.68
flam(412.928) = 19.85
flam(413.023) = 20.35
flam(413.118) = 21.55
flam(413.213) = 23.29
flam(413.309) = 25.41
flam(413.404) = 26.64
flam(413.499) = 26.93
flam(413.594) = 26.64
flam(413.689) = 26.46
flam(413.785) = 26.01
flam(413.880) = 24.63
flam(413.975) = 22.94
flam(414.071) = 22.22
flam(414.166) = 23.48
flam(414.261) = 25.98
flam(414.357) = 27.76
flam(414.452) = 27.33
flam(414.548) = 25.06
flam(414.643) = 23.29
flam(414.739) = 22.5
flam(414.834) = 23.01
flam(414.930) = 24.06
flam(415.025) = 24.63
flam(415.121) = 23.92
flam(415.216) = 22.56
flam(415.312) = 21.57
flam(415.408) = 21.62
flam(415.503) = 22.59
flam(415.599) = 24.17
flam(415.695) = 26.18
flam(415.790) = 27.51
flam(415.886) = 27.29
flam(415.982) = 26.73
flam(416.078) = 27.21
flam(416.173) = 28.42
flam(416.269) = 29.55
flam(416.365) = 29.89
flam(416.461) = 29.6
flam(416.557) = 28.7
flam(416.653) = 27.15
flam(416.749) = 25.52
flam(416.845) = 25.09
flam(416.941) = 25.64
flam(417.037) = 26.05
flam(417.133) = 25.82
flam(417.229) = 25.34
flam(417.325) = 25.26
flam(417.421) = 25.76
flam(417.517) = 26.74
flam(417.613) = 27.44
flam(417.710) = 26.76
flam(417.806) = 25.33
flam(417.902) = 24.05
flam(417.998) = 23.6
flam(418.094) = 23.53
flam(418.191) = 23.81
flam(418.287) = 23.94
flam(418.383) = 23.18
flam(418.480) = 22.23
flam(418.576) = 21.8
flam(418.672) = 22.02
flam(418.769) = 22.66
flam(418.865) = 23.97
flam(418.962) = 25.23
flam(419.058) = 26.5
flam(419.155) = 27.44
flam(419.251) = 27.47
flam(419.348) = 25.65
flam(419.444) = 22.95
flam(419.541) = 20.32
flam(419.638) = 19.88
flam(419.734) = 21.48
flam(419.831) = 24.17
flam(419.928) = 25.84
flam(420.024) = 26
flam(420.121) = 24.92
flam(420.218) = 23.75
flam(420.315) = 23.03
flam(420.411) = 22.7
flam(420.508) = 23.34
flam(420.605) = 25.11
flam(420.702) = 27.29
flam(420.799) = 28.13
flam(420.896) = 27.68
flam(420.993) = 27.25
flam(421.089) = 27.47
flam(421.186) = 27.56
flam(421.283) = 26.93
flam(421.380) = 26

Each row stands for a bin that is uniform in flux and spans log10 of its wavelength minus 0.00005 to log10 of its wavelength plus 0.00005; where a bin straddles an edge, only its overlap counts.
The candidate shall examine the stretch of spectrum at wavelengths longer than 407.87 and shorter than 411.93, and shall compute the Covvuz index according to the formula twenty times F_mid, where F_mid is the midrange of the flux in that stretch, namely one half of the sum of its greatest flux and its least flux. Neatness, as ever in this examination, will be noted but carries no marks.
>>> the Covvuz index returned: 522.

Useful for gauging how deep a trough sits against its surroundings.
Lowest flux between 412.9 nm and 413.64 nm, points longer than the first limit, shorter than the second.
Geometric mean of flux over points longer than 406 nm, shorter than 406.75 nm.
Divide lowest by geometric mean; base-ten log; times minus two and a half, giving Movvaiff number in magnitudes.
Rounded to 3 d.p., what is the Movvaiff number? 0.253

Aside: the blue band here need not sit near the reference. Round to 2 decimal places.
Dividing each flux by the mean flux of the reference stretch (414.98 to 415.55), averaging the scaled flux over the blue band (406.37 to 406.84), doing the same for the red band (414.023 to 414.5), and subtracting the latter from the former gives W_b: 0.02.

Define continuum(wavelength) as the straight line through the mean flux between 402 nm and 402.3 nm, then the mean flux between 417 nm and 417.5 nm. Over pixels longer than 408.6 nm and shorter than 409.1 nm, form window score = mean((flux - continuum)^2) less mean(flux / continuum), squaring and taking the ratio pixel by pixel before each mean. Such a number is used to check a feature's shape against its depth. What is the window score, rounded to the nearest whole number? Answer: 12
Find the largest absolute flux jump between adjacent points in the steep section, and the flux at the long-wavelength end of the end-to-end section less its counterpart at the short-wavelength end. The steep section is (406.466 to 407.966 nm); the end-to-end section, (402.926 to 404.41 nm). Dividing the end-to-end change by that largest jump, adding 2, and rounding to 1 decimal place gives 3.0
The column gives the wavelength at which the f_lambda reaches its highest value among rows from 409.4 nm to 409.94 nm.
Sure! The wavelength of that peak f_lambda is 409.519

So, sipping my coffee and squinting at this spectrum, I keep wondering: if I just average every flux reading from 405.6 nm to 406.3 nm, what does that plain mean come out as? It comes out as 23.3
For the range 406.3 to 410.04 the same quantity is 26.4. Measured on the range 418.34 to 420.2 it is 23.9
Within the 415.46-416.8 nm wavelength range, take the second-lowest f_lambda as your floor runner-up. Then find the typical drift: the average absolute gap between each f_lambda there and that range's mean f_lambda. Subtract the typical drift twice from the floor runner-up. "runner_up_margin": 21.1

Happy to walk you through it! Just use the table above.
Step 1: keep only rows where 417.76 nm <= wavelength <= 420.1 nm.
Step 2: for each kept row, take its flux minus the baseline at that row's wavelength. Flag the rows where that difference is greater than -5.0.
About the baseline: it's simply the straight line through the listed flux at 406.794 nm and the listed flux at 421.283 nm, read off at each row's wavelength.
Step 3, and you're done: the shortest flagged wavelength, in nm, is 417.806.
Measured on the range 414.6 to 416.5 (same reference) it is 414.643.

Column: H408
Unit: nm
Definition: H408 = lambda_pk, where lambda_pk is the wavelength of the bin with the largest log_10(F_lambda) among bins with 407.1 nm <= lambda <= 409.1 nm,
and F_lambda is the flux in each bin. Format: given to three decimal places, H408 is 408.577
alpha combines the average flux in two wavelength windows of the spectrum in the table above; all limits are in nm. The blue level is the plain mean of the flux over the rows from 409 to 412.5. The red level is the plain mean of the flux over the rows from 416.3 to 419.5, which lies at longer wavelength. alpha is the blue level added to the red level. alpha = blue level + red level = 50.0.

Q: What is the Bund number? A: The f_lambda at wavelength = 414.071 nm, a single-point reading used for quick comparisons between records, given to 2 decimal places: 22.22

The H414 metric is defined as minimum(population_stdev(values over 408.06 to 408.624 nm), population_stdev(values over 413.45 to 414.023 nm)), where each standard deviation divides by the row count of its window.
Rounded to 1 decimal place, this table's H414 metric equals 1.4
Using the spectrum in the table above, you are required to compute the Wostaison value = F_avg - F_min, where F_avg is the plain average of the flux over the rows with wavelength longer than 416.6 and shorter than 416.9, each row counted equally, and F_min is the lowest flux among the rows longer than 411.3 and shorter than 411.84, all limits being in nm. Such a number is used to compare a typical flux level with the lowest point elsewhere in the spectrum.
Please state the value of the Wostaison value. 2.4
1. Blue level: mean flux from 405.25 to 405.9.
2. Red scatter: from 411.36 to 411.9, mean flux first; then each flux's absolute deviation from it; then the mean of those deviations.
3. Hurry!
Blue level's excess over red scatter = 21.6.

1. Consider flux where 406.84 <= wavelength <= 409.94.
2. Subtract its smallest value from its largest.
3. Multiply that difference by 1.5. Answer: 15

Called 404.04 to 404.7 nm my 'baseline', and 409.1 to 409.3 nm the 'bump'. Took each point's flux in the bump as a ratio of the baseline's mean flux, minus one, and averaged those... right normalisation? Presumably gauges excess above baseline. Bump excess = 0.29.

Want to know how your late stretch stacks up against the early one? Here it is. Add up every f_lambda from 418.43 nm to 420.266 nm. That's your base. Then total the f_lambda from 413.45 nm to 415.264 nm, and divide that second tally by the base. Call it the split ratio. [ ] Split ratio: 1.03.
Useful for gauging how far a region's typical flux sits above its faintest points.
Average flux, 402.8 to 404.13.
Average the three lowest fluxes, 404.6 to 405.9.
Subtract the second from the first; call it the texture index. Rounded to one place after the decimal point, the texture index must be 3.8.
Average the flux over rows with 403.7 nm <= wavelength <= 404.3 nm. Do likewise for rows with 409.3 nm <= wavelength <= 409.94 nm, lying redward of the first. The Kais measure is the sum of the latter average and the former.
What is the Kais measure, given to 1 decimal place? 50.7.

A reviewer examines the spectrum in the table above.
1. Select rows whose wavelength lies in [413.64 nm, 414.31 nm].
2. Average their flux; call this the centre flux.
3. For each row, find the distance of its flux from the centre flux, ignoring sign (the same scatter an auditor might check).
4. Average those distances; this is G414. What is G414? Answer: 1.4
